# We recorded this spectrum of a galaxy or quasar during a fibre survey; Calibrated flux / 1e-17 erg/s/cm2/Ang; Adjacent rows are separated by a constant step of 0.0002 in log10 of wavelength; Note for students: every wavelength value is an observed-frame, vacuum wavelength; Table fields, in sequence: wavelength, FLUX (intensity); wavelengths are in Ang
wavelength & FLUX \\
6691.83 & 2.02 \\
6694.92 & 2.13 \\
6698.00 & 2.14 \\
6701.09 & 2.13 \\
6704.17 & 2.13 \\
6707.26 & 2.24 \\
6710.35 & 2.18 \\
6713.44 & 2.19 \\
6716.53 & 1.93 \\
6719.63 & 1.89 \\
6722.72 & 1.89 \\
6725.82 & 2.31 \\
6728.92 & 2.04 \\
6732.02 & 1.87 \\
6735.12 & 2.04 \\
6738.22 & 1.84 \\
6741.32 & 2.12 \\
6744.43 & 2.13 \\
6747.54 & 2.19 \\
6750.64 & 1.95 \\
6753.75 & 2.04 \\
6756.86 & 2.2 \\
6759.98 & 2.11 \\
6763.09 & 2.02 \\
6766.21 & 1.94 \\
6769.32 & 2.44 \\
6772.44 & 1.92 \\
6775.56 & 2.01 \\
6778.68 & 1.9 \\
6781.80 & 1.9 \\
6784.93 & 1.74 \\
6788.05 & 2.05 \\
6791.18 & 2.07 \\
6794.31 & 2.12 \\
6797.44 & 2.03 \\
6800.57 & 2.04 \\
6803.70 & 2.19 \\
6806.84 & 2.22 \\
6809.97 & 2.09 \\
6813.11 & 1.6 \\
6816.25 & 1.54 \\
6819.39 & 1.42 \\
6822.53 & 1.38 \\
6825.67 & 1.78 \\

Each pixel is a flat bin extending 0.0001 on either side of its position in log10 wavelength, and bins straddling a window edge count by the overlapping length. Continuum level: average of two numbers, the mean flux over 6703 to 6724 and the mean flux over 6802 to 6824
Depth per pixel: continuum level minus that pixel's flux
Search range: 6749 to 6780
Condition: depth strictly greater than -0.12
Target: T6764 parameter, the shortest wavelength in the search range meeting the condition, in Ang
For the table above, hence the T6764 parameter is 6750.64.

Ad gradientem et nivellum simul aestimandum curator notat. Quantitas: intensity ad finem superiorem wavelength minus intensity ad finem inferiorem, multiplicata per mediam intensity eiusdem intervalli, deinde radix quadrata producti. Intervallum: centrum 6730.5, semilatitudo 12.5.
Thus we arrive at 0.68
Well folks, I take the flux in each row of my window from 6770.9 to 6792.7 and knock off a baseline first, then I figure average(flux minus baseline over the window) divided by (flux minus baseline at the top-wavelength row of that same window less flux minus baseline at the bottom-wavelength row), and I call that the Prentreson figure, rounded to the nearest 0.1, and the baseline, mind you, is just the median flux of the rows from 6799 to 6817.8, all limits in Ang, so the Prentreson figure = -0.8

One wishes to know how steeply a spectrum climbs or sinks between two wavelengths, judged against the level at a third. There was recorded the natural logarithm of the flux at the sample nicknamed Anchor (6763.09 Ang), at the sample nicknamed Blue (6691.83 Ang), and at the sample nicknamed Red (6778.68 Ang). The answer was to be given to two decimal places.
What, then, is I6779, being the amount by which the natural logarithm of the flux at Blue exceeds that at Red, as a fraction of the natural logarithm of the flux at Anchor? 0.09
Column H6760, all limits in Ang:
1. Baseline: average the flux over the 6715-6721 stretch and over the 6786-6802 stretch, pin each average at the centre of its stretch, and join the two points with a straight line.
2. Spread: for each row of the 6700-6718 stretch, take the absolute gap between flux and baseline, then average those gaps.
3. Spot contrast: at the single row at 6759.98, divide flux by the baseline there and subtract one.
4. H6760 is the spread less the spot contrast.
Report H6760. 0.18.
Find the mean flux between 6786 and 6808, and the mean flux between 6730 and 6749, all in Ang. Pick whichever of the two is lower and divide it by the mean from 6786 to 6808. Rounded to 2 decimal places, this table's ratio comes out 0.97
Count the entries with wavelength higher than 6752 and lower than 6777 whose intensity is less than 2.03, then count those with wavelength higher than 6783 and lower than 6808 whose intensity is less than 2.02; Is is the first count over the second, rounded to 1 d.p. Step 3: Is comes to 4.0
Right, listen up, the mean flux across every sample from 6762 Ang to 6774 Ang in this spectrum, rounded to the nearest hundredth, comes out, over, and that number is 2.08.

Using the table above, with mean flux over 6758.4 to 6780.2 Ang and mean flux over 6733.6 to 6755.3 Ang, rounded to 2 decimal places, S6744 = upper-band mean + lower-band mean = 4.09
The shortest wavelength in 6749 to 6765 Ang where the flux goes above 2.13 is 6756.86 Ang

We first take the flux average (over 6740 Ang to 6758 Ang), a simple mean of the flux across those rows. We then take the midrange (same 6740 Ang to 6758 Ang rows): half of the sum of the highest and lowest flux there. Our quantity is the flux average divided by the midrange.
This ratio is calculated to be 1.01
